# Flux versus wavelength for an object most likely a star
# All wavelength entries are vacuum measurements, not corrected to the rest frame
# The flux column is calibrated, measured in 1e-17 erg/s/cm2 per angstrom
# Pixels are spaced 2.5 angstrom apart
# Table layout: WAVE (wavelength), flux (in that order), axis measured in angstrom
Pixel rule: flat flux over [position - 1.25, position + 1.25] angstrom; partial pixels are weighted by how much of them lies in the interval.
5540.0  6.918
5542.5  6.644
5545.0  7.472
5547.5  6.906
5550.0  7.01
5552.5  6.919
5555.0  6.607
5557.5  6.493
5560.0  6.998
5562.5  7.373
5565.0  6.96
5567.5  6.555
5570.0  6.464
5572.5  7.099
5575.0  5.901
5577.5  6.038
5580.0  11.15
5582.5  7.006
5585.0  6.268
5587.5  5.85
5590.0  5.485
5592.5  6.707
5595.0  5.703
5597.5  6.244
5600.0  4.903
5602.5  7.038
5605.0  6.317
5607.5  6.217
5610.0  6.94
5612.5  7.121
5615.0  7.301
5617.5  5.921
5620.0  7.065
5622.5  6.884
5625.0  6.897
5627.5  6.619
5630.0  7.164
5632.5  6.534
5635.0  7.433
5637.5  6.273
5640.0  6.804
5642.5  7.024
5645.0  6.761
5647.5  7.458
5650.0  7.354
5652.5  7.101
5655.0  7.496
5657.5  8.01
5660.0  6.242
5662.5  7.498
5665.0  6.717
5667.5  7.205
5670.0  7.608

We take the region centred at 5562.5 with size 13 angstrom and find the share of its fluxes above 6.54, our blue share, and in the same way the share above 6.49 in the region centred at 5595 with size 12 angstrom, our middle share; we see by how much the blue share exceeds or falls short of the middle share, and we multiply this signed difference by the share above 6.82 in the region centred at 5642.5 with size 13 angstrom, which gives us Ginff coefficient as 0.24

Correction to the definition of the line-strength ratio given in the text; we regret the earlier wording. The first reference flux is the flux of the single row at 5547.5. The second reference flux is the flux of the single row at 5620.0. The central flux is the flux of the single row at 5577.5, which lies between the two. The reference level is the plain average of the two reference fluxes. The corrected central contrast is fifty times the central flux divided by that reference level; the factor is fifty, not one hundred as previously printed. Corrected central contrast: 43.2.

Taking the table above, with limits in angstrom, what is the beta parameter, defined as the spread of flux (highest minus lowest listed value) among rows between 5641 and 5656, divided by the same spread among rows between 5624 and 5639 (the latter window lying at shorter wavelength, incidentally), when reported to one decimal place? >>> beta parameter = 0.6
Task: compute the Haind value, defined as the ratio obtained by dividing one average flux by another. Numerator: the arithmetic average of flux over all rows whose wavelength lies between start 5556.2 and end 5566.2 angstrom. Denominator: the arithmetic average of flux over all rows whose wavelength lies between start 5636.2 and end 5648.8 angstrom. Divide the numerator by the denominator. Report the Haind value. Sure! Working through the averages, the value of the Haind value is 1.01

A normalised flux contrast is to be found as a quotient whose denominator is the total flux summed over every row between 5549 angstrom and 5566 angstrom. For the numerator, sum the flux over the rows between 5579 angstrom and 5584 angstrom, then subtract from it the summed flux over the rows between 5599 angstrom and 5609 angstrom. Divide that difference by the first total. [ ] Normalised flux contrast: -0.13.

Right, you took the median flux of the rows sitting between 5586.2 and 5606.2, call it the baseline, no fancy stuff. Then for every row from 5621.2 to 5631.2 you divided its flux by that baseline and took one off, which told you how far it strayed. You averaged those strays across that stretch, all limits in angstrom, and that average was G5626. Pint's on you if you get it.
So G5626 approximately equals 0.14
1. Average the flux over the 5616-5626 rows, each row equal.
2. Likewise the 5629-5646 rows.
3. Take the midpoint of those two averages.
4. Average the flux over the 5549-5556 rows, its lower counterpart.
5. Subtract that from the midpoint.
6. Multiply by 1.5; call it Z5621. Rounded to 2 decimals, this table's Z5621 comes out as -0.11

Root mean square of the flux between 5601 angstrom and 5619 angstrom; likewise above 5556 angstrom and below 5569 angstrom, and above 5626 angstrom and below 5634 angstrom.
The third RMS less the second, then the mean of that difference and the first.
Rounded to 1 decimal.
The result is 3.3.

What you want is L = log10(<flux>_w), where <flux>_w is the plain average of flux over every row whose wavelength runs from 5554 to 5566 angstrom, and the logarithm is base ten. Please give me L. 0.838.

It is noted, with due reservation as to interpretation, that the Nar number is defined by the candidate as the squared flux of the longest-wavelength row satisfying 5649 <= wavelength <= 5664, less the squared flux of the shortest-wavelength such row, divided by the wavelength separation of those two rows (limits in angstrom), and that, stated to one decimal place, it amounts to 0.2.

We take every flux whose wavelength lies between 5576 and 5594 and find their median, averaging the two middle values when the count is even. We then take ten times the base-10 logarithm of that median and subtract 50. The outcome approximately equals -42.0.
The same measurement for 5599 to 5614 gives -41.8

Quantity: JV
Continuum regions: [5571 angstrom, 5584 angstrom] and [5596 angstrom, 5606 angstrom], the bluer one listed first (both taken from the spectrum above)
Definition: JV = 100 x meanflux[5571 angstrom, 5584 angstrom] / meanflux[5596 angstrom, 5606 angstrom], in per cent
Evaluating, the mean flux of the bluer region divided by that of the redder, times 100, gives 121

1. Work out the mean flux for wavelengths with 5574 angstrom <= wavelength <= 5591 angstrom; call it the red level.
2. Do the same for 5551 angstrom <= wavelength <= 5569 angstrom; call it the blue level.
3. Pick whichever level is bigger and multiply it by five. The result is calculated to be 34.2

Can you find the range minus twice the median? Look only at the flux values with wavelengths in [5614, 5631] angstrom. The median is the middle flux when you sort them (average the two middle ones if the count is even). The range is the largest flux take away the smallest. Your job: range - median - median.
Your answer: -12.41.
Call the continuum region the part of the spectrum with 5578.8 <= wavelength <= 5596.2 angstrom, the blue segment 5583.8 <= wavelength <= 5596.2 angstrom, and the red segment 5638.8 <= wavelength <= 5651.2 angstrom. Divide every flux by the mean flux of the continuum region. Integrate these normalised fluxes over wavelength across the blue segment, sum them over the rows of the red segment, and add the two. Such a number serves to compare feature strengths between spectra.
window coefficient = 16.0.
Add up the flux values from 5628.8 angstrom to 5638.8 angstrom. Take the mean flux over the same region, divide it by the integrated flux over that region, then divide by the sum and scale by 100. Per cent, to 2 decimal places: 0.36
